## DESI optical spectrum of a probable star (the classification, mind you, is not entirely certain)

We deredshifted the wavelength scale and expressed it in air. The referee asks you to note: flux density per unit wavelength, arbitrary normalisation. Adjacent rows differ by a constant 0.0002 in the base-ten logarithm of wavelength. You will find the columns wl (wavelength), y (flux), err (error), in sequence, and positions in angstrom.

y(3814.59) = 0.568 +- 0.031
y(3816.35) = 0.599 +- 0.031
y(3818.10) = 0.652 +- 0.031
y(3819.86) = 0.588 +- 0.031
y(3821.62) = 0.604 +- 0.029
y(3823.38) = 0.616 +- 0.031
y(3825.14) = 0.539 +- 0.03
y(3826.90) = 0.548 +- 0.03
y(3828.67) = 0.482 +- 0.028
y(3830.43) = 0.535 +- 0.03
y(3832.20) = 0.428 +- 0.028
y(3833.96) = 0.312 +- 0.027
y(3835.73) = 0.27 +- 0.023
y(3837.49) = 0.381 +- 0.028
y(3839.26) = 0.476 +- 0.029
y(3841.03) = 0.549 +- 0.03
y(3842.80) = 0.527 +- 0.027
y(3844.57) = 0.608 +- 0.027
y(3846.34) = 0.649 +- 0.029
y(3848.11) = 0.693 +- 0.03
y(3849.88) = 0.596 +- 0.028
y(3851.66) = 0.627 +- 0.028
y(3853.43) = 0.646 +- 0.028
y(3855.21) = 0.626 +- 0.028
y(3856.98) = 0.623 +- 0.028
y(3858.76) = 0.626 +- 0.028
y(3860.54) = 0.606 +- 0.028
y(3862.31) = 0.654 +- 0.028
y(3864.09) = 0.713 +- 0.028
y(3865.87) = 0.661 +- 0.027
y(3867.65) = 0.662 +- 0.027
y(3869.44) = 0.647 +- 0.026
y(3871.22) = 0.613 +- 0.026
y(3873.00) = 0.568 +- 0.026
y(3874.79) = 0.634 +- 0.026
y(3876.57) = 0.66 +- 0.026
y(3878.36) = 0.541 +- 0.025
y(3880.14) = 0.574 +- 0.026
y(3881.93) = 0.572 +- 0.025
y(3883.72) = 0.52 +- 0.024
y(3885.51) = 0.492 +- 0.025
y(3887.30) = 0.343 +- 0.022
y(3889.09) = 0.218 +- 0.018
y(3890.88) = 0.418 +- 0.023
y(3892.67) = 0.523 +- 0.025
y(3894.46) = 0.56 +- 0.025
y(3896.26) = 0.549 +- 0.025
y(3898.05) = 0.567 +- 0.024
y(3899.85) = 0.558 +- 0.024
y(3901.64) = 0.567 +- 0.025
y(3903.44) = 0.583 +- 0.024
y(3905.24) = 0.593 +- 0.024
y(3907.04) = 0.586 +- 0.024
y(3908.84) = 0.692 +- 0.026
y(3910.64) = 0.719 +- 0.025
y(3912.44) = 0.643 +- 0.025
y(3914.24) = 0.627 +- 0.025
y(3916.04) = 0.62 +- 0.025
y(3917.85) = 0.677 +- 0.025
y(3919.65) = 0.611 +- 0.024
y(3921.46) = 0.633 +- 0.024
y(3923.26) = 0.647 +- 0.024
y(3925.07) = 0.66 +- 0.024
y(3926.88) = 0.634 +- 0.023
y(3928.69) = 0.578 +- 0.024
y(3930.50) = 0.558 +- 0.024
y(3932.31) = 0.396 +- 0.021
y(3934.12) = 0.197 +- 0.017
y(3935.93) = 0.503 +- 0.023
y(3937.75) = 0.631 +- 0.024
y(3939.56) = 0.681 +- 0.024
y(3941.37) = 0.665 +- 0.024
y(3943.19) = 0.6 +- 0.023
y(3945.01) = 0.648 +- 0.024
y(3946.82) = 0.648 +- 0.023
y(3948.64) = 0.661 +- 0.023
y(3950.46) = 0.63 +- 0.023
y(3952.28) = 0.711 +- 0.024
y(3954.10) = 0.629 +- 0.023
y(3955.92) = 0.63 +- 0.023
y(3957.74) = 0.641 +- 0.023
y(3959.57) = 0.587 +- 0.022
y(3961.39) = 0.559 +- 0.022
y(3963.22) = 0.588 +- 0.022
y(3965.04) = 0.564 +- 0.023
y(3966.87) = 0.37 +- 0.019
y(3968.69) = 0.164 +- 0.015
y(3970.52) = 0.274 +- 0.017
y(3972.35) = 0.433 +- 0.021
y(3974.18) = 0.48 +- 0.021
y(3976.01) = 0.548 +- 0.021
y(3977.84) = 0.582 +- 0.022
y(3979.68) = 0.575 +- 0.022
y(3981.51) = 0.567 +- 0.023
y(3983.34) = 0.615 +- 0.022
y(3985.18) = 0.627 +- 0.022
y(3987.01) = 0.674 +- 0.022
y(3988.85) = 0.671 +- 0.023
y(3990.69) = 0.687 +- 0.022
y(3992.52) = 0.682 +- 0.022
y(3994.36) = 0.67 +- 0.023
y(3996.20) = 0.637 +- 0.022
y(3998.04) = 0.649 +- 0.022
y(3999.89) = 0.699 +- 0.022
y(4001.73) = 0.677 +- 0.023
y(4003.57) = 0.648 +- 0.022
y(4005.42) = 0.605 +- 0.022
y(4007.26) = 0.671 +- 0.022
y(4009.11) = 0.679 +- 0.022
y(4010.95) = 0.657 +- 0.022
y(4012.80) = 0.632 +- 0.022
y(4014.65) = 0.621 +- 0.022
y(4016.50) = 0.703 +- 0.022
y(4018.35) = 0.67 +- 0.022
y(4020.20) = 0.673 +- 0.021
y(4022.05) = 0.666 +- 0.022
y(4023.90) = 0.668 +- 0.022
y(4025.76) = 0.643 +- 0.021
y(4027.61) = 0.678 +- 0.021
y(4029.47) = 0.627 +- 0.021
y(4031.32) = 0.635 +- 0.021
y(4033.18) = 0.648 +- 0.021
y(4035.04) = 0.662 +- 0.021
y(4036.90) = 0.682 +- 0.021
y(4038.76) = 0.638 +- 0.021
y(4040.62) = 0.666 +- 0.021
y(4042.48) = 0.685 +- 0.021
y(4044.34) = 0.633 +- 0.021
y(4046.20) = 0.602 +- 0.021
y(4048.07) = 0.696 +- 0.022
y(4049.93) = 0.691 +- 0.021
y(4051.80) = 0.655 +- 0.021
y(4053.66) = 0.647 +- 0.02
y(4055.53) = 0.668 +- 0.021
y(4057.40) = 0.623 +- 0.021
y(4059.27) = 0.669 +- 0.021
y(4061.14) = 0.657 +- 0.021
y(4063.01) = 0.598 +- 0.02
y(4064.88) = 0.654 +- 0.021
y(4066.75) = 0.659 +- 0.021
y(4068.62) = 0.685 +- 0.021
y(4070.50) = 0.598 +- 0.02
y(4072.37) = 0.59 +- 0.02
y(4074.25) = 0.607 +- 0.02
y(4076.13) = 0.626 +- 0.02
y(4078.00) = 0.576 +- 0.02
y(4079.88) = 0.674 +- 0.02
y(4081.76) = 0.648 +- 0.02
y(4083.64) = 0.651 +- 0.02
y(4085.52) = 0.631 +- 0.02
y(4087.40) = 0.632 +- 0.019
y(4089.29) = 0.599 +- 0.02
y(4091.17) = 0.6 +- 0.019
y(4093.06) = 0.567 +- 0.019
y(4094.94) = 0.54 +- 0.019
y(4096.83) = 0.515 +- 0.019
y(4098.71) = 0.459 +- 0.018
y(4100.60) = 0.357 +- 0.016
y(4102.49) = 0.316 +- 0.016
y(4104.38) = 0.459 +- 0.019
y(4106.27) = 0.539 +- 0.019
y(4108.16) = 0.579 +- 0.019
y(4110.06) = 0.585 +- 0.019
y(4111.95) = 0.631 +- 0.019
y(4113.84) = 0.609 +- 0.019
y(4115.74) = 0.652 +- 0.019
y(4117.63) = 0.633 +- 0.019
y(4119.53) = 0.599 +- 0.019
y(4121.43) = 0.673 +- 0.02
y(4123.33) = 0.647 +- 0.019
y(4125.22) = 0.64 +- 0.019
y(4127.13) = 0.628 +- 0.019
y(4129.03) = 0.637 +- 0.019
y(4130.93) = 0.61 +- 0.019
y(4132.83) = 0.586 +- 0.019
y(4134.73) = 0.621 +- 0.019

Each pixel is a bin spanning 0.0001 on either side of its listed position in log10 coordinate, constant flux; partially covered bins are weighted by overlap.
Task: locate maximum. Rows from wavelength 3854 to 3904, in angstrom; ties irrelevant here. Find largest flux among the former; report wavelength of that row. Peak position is 3864.09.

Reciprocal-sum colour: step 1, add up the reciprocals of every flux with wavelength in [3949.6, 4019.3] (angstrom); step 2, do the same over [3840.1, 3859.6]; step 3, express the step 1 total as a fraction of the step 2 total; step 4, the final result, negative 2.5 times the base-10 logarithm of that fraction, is -1.5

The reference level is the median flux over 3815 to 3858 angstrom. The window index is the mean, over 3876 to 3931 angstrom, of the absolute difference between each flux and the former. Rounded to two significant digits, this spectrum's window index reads 0.067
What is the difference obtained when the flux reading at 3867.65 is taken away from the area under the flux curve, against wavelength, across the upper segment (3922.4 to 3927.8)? 2.8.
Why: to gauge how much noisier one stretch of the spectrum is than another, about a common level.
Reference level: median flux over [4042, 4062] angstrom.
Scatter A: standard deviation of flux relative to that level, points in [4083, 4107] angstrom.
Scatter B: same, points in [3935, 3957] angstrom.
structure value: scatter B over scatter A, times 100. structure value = 48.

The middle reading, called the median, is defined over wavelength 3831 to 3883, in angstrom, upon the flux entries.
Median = 0.613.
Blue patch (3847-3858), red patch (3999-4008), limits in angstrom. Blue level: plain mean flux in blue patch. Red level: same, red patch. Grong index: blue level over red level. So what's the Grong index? 0.96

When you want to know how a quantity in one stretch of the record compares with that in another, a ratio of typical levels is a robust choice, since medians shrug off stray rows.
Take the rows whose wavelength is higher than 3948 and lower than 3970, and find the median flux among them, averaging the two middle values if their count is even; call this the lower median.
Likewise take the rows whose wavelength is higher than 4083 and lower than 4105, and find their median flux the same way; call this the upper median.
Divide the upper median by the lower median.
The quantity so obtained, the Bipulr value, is 0.91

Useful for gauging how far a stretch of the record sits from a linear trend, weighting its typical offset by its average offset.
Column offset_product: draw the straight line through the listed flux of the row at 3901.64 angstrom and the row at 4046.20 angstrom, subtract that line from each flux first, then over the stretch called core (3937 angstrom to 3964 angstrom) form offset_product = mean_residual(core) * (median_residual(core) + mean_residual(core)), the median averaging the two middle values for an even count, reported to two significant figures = 0.0061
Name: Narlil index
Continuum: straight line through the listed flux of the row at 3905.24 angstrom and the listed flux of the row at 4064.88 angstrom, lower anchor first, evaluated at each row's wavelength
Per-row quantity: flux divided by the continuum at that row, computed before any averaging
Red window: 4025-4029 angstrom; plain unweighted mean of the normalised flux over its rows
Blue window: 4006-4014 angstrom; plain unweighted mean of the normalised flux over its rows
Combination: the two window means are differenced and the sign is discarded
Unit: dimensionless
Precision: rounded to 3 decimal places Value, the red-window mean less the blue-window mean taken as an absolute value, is 0.009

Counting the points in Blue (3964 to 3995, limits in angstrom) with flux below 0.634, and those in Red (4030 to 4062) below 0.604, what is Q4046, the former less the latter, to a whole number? 11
